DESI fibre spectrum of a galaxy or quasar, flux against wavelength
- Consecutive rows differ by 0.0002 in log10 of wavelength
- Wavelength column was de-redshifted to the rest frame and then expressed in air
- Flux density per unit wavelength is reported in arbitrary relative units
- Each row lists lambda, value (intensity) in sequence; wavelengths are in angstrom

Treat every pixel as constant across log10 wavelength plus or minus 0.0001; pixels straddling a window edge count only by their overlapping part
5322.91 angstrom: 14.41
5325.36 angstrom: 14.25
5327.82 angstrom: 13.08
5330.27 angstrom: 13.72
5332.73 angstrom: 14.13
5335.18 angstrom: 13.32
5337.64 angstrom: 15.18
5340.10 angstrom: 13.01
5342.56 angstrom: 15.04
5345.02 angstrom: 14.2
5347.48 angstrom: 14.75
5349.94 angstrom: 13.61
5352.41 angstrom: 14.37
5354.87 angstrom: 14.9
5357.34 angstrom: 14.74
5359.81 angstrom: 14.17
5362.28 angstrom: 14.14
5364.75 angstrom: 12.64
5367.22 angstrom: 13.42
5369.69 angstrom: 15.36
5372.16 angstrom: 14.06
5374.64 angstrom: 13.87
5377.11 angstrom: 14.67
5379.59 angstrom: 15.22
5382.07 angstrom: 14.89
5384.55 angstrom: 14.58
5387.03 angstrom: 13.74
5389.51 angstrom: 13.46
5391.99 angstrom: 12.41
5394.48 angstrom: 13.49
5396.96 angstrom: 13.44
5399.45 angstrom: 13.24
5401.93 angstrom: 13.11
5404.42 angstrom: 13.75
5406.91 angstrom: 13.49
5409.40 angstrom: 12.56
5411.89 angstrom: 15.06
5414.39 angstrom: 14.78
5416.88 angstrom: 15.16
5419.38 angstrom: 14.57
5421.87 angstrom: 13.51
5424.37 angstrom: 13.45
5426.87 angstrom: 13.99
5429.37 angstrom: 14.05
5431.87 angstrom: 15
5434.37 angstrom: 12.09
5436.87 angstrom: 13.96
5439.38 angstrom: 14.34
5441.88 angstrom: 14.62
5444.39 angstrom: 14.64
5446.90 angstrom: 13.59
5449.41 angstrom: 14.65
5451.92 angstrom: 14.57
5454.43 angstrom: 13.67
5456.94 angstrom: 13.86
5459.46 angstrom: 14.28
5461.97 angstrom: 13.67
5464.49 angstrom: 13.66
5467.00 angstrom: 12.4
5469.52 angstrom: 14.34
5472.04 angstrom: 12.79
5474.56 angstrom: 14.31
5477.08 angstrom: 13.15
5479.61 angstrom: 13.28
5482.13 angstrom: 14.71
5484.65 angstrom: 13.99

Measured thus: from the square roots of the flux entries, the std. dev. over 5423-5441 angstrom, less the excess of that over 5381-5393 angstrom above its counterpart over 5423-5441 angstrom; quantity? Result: 0.11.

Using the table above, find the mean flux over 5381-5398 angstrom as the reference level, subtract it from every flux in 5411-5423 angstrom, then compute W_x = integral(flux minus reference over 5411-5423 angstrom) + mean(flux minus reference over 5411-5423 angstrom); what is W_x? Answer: 12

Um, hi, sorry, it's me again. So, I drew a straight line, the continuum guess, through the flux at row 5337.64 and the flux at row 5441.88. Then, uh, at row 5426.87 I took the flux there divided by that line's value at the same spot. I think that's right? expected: 0.95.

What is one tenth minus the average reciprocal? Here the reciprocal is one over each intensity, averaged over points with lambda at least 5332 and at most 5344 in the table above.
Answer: 0.0290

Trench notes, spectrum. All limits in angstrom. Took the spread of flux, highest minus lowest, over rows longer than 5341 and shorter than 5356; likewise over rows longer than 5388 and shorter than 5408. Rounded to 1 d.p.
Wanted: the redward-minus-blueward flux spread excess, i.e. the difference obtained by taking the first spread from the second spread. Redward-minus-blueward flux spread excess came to -0.1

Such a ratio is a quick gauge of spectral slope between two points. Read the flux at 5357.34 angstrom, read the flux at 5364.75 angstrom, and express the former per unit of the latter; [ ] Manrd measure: 1.17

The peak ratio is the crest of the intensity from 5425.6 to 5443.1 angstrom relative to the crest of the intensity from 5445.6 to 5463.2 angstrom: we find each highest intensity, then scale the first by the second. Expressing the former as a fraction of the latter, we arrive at 1.02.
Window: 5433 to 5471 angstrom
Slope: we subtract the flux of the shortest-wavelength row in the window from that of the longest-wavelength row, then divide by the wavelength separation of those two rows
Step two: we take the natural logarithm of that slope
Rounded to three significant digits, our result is -2.75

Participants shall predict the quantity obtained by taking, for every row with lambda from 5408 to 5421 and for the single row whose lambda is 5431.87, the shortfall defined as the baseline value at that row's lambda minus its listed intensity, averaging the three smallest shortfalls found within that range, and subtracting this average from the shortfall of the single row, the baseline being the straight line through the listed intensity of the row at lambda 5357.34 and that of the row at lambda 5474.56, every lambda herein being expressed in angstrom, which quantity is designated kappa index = -0.1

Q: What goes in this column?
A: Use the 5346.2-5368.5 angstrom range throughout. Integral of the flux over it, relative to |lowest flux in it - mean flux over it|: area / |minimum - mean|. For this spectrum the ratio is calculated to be 217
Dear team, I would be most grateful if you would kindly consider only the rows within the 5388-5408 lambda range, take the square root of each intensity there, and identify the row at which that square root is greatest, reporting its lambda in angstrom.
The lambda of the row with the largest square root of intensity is 5404.42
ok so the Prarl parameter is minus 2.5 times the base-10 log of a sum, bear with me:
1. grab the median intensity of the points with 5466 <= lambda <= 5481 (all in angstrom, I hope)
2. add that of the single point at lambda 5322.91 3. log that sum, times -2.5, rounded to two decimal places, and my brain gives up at -3.60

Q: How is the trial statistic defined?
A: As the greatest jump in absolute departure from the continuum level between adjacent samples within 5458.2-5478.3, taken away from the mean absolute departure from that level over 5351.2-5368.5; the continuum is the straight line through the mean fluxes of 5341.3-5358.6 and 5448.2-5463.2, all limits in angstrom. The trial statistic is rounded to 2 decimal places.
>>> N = -0.79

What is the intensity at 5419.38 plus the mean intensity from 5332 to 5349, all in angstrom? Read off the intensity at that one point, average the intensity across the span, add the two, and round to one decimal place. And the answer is 28.8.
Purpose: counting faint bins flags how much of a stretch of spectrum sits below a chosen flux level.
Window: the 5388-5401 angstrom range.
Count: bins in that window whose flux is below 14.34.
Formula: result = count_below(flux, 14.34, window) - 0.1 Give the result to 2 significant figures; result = 4.9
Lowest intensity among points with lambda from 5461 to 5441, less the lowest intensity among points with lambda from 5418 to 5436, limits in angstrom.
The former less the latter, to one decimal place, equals 1.5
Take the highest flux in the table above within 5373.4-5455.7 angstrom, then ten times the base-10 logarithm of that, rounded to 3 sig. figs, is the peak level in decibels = 11.8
